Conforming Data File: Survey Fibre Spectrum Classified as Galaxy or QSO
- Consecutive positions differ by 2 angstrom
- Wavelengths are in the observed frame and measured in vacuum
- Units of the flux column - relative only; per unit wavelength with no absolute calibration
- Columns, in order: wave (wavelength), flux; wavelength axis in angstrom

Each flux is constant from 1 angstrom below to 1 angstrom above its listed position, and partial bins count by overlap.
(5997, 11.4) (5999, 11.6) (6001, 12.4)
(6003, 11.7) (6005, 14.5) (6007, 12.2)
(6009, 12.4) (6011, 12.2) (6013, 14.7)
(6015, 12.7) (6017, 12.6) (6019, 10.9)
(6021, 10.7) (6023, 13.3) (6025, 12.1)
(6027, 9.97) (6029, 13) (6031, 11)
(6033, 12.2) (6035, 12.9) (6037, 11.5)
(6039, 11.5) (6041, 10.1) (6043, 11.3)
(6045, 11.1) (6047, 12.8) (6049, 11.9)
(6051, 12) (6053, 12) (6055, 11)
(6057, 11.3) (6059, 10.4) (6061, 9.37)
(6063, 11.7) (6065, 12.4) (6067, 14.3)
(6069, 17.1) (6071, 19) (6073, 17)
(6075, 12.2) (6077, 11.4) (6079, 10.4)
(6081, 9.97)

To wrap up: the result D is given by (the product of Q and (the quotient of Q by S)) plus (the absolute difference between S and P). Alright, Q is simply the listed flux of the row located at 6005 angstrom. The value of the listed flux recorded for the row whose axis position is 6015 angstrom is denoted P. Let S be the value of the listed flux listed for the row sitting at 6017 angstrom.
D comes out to 16.8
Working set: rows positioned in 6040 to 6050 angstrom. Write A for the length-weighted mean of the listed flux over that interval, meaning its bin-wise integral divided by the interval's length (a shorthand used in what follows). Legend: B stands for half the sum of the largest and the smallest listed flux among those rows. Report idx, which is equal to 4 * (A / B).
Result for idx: 4.00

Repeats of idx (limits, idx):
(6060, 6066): 4.10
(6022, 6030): 4.16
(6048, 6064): 4.20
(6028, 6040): 4.01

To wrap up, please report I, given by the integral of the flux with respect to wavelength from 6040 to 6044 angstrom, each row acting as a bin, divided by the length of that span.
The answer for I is 10.7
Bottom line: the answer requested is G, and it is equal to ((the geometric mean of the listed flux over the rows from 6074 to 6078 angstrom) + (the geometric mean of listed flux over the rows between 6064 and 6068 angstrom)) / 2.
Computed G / 12.6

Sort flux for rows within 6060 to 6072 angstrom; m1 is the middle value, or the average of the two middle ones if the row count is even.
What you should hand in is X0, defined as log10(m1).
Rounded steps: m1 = 13.35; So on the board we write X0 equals 1.13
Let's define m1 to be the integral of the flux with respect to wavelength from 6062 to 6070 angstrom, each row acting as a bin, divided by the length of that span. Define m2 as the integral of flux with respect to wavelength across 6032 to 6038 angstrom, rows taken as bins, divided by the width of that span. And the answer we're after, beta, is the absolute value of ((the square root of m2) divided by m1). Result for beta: 0.252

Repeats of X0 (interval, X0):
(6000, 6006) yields 1.09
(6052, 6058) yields 1.05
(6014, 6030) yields 1.09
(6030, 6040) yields 1.06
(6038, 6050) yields 1.06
